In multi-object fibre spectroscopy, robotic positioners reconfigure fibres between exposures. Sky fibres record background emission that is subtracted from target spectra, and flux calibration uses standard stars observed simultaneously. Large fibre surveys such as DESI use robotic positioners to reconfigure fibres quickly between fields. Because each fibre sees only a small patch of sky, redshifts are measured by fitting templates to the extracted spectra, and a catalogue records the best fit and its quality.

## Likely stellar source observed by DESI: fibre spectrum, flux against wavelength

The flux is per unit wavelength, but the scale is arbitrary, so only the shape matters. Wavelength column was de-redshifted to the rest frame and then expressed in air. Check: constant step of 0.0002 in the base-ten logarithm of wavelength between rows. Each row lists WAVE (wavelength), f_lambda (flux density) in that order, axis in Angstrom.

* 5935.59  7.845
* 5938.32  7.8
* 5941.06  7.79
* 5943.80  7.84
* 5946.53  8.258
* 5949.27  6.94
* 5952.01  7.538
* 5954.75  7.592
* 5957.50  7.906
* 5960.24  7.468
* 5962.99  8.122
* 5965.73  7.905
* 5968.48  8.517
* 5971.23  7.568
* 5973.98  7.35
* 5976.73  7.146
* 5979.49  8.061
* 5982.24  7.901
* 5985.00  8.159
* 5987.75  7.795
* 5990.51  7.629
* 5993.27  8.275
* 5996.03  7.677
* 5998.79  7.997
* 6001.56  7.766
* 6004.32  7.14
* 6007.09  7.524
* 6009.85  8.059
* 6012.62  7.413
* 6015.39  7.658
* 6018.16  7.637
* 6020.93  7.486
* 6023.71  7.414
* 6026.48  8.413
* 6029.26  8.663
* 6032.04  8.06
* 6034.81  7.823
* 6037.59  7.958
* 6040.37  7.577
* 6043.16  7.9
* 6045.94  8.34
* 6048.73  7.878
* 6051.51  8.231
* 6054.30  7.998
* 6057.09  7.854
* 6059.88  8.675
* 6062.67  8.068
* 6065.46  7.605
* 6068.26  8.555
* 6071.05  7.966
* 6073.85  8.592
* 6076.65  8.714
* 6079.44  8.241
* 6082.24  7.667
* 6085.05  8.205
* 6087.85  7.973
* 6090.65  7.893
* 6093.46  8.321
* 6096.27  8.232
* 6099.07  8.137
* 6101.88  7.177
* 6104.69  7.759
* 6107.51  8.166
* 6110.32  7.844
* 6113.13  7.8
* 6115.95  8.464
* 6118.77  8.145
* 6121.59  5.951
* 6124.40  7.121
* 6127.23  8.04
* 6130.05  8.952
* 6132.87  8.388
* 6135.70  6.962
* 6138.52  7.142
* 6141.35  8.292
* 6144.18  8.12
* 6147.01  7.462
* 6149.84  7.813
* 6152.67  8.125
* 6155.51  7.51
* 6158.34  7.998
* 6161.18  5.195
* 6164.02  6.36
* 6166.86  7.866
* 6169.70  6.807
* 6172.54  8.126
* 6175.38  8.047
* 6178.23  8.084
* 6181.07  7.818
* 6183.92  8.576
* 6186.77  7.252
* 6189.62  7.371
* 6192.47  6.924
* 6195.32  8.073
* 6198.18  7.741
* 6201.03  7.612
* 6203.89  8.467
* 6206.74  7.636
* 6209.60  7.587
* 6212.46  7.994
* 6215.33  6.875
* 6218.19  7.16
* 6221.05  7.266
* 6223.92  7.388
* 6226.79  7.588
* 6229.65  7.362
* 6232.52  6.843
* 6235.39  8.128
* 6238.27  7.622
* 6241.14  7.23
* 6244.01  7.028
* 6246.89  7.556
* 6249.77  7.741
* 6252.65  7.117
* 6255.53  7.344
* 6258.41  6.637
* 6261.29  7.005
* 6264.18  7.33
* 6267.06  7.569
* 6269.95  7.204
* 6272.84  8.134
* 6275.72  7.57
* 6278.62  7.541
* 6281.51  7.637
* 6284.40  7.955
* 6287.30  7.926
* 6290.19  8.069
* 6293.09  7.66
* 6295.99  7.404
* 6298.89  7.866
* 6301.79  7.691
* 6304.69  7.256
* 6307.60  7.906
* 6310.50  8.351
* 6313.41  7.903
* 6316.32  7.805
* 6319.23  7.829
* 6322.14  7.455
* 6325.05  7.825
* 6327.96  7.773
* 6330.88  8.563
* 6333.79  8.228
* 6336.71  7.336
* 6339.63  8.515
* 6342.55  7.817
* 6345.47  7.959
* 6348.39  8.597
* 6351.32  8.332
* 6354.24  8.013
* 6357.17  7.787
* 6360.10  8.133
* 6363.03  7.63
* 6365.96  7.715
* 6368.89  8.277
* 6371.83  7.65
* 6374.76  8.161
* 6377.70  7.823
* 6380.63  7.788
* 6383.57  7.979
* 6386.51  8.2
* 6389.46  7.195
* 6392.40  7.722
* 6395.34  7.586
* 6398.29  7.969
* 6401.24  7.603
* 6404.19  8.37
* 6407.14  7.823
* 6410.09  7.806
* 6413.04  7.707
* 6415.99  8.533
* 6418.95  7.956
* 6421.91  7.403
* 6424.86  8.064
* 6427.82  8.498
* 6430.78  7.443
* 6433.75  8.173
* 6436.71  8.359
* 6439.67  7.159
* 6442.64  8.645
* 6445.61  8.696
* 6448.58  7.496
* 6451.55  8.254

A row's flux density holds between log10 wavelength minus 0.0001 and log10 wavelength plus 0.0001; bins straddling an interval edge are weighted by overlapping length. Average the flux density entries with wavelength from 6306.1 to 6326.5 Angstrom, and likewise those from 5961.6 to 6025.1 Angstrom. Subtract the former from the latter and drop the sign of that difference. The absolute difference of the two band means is 0.12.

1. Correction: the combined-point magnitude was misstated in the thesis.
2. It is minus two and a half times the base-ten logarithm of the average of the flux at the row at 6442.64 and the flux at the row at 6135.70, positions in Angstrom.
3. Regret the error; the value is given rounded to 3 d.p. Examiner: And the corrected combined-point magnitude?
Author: -2.231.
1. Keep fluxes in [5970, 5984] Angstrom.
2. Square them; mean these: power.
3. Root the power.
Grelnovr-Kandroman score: 7.6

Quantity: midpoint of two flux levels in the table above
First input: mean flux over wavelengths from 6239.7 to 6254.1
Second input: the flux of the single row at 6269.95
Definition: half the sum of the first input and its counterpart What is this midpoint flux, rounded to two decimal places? 7.27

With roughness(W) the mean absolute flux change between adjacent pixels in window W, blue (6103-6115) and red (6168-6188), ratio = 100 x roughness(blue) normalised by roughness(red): 41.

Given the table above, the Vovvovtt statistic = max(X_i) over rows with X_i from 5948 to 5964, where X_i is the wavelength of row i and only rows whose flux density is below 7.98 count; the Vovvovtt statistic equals 5960.24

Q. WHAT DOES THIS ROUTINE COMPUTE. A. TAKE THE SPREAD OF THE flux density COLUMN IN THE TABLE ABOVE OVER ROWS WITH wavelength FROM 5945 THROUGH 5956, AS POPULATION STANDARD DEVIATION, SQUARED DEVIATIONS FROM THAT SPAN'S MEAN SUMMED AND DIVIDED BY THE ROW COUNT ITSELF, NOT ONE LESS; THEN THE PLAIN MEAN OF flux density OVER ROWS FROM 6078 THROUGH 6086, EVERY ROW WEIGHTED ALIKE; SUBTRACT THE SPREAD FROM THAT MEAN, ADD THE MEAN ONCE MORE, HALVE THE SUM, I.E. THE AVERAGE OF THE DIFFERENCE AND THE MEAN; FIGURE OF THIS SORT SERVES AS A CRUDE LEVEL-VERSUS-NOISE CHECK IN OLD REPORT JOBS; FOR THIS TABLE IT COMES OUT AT 7.80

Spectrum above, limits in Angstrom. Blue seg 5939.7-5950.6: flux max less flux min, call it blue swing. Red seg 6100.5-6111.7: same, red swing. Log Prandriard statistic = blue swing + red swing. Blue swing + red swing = 2.3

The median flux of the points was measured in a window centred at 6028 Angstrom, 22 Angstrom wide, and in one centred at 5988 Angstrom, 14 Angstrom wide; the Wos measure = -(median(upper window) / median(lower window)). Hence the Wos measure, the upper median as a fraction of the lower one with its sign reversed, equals -1.00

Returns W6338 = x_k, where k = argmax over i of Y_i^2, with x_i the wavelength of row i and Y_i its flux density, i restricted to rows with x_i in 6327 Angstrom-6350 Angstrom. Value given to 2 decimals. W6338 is 6348.39 Angstrom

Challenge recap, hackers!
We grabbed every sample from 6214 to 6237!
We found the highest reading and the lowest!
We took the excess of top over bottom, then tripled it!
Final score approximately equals 3.9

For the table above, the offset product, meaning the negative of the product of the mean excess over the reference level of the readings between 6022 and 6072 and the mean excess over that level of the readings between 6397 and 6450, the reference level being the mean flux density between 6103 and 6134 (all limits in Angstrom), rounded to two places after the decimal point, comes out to -0.02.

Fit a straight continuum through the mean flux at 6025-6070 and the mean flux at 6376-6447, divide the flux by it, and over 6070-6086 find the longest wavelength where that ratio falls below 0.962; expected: 6082.24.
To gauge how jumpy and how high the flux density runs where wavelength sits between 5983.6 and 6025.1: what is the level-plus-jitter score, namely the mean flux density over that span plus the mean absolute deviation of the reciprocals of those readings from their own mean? 7.71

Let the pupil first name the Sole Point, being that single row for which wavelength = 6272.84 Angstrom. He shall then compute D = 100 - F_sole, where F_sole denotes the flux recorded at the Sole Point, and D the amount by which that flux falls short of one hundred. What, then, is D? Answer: 91.9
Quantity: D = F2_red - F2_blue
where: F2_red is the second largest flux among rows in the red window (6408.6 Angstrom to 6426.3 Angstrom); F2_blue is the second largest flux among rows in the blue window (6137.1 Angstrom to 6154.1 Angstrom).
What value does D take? -0.06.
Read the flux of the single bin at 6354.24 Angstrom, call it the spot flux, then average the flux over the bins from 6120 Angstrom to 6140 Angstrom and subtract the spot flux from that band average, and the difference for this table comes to -0.5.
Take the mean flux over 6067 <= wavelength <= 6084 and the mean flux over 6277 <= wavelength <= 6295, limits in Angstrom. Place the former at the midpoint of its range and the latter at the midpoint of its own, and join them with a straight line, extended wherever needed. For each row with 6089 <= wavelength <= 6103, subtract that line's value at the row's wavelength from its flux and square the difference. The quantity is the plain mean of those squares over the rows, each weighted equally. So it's 0.2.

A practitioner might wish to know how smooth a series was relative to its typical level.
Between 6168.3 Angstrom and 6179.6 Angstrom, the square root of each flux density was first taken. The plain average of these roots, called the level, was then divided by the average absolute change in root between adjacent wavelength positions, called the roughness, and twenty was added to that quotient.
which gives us 52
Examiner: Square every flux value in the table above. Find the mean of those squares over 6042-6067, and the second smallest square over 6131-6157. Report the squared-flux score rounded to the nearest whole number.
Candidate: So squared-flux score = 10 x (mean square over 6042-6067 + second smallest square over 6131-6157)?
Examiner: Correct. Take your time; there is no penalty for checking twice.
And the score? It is 1161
